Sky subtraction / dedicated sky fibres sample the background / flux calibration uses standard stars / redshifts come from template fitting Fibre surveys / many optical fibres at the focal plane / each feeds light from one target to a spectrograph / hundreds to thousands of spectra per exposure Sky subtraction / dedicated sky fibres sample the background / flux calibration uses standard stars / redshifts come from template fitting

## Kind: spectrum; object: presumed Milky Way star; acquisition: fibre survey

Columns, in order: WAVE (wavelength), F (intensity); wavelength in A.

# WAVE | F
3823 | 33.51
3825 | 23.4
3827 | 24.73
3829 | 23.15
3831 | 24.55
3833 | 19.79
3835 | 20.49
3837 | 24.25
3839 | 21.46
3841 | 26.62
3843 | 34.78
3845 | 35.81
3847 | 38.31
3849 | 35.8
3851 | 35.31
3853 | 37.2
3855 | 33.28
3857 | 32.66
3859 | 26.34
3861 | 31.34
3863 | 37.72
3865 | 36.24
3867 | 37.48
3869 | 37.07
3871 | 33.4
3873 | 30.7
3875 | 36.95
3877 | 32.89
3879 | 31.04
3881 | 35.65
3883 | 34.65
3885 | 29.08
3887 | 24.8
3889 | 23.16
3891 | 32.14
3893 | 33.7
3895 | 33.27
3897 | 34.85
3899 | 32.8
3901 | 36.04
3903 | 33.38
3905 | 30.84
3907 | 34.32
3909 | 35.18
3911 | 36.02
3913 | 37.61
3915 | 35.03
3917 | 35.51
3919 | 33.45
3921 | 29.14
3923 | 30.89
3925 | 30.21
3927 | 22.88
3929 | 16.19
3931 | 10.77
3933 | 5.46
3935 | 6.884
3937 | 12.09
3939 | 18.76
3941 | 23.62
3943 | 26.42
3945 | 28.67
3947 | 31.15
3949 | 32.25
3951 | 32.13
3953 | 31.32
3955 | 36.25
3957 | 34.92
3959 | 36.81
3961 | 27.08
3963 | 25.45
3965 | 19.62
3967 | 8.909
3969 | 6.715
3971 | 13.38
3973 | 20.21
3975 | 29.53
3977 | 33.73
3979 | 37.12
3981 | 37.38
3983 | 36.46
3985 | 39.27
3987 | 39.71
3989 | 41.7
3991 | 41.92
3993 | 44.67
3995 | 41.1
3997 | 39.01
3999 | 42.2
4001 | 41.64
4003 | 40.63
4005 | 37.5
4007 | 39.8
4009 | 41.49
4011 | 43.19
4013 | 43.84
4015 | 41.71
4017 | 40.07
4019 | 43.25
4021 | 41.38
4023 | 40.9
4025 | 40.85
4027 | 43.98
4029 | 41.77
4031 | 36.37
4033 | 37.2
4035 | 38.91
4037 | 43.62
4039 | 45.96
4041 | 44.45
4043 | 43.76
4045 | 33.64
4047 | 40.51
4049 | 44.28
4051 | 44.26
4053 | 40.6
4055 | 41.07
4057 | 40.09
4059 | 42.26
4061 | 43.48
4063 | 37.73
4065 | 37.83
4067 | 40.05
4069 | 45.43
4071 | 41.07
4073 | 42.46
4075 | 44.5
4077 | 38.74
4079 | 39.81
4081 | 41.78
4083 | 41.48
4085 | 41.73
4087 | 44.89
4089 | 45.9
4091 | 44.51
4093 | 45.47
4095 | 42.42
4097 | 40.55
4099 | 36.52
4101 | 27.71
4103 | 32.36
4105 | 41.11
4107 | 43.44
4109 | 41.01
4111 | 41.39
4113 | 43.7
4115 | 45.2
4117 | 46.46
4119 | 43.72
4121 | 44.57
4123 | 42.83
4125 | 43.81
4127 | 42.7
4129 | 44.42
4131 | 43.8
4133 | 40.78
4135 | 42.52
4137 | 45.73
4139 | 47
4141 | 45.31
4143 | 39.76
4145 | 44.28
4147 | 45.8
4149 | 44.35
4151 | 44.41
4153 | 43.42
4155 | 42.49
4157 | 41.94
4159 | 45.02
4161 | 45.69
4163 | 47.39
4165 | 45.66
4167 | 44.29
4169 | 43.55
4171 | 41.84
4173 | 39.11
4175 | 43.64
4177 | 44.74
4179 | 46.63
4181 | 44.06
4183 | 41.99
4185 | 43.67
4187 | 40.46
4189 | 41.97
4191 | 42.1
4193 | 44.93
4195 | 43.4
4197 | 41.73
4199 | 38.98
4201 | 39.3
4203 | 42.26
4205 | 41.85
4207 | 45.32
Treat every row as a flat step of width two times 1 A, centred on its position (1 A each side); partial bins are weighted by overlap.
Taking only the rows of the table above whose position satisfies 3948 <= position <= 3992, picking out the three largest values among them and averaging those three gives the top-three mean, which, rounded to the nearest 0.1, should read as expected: 41.1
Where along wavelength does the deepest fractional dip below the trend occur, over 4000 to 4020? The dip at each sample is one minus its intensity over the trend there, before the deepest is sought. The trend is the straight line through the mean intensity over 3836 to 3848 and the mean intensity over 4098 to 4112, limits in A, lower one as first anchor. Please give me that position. 4005 A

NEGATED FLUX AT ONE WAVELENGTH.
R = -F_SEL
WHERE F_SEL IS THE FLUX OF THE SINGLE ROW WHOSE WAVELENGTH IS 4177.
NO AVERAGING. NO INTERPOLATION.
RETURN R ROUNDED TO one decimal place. -44.7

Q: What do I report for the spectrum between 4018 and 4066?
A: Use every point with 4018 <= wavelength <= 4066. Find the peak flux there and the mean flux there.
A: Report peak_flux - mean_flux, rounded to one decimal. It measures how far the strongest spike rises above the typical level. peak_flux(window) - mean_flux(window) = 4.8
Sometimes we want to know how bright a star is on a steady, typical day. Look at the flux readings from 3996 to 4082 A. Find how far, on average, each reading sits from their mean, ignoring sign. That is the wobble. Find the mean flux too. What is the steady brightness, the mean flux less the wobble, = 39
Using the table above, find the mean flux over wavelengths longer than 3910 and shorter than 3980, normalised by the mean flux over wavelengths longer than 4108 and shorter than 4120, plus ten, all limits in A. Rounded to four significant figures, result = 10.59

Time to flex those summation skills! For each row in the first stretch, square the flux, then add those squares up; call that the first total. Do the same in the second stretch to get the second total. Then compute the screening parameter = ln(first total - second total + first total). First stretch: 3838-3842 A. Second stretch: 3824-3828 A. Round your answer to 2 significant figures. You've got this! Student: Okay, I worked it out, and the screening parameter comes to 7.1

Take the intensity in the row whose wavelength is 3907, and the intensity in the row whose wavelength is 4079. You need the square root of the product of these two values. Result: 37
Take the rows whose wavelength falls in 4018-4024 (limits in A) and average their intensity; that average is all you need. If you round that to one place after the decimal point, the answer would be 41.8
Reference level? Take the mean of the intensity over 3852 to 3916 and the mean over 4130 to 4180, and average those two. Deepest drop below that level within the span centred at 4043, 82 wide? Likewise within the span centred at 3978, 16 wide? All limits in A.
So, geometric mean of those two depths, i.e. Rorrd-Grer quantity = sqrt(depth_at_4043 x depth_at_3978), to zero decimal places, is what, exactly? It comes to 11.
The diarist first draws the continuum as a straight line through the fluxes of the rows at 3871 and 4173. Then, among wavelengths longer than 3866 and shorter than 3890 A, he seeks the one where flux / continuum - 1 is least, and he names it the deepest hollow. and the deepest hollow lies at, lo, 3889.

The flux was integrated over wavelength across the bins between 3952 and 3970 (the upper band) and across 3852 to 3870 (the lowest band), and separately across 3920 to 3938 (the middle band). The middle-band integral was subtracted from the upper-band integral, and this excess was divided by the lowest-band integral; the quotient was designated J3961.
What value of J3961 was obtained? 0.20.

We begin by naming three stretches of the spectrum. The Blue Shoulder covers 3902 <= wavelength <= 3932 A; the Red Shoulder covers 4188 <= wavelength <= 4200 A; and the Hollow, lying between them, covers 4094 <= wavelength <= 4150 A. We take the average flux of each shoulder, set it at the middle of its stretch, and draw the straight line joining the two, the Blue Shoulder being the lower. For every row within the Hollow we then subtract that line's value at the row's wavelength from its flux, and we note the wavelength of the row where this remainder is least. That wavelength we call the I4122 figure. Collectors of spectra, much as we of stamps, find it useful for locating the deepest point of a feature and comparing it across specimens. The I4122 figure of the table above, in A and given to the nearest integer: 4101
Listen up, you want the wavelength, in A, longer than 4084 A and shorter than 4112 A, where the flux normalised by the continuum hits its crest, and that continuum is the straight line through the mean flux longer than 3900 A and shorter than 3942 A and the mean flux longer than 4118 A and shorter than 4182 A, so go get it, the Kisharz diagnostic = 4089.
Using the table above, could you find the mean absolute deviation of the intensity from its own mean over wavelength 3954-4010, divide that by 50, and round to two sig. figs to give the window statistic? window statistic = 0.17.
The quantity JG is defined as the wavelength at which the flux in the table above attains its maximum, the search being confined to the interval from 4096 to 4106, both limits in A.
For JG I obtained 4105 A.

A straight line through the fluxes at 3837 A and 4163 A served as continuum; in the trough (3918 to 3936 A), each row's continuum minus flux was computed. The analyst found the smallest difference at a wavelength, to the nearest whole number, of 3919 A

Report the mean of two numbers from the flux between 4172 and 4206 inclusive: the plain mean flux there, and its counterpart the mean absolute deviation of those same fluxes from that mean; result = 22.0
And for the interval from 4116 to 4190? 22.6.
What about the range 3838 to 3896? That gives 18.1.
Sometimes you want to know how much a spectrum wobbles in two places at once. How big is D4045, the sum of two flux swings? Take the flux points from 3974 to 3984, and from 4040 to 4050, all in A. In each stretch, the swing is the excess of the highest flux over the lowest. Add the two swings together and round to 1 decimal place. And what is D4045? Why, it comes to 18.7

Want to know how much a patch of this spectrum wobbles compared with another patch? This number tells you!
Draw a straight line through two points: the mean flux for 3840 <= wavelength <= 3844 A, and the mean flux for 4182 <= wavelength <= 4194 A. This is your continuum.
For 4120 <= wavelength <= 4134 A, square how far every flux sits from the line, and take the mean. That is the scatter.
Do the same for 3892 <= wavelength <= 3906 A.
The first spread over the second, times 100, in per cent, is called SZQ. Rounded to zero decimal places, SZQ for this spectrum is 298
